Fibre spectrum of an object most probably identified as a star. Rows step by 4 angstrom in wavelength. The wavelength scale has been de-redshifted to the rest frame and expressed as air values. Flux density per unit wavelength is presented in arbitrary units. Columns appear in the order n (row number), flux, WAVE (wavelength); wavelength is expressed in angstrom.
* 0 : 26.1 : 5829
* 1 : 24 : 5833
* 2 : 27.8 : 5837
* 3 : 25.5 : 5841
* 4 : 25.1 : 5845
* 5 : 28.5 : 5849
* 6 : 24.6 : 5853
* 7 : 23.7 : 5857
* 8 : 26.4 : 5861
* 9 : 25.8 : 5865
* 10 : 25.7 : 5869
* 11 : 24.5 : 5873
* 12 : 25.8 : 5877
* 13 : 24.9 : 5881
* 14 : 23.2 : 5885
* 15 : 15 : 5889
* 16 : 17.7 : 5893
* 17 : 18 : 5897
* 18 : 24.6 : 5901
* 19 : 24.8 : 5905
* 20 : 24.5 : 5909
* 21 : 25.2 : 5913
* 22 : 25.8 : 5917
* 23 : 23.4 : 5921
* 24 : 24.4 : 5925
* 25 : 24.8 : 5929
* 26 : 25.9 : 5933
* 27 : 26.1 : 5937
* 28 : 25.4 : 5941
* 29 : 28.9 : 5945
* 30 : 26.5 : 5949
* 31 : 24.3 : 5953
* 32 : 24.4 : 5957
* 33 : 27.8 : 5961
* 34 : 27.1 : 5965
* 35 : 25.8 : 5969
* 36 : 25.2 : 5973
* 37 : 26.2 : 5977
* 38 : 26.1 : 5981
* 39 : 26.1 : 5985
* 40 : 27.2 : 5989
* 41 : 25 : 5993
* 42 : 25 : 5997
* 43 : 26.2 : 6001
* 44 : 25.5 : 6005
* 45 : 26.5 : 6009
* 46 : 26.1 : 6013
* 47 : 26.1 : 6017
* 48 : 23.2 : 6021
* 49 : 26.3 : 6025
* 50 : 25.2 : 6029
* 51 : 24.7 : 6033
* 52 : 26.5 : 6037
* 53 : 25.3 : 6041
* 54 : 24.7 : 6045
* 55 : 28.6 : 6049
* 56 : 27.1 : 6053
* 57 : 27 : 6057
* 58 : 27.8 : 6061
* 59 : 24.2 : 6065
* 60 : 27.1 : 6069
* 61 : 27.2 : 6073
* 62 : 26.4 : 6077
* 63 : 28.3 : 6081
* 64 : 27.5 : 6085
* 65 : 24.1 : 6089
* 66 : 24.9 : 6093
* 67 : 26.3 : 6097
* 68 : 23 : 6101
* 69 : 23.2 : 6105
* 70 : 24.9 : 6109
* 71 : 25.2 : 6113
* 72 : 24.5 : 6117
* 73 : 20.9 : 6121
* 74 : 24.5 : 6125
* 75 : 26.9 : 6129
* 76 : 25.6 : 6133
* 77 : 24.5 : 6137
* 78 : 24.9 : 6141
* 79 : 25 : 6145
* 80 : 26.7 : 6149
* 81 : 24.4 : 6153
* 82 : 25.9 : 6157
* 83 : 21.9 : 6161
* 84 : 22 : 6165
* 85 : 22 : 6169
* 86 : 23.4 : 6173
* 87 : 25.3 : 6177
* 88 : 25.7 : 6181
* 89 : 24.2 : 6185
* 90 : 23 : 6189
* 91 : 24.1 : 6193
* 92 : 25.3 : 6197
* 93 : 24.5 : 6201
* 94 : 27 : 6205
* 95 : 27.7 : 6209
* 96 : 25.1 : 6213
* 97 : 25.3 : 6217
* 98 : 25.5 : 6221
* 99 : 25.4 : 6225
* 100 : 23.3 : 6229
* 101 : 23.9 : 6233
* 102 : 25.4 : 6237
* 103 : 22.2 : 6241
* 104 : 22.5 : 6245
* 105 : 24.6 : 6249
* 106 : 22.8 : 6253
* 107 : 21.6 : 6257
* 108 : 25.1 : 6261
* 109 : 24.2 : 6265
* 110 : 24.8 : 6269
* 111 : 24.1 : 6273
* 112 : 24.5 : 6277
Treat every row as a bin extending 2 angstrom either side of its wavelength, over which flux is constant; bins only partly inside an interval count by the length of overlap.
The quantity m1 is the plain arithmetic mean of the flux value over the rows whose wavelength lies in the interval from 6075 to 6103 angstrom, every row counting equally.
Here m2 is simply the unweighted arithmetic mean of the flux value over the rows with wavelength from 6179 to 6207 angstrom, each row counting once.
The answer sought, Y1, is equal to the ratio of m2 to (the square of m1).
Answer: 0.037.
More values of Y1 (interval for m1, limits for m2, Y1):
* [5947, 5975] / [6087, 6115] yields 0.037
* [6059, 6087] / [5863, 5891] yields 0.032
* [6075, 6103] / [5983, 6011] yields 0.039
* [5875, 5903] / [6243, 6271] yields 0.052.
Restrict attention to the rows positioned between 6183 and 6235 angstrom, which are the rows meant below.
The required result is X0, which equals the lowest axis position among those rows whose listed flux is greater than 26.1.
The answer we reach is 6205 angstrom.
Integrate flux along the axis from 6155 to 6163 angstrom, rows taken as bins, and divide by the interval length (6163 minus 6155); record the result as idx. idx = 23.9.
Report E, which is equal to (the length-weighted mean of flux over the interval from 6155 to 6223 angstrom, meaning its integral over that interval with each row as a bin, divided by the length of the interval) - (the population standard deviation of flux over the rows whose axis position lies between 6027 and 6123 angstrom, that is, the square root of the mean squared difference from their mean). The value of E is 22.8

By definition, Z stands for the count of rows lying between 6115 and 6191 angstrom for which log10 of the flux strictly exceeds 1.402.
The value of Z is 6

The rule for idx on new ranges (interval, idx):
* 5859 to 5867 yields 26.1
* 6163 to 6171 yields 22.0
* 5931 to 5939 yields 26.0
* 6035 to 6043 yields 25.9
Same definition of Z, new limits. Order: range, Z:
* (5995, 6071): 13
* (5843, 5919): 6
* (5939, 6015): 14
